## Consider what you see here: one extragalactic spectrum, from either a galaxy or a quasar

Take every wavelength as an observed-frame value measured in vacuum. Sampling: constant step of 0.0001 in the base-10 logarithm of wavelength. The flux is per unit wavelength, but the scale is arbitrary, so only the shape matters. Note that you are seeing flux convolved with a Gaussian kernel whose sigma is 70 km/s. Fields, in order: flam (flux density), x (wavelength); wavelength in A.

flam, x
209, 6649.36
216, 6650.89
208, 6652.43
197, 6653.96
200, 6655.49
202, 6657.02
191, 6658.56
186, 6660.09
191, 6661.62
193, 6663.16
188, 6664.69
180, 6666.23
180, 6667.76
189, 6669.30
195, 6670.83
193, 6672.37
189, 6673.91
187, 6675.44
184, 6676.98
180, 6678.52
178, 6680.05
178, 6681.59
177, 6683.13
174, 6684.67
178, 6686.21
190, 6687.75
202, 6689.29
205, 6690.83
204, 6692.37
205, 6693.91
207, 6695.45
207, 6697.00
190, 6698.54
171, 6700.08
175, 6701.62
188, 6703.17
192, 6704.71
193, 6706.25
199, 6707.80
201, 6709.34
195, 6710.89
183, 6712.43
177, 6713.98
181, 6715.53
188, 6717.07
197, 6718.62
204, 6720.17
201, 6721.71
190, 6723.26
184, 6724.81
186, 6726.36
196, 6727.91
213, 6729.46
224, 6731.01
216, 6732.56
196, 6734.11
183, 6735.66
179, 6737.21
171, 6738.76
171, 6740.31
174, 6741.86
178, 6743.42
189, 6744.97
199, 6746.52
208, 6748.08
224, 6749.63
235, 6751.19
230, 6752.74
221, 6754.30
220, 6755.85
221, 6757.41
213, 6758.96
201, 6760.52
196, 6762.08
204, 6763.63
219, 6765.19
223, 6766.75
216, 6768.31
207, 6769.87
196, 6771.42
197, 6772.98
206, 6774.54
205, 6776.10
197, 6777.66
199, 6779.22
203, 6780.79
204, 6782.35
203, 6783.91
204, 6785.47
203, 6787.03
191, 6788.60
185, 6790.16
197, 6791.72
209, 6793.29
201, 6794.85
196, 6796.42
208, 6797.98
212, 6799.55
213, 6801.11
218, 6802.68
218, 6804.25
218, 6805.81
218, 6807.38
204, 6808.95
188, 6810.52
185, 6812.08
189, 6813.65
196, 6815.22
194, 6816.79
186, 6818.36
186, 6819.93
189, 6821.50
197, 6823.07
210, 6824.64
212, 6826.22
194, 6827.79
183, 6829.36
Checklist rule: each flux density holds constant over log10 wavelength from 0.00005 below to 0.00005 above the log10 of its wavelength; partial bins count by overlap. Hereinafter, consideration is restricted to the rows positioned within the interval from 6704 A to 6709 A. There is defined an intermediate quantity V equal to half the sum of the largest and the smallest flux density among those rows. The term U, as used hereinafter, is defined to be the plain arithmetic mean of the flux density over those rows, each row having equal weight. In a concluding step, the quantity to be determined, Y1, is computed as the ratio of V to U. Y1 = 1.004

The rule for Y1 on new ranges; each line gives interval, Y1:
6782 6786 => 0.999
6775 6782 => 1.000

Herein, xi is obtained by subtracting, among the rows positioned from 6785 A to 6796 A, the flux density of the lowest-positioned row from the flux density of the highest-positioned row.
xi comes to -3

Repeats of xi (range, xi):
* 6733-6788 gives 7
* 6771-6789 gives -5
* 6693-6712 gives -10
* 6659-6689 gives 4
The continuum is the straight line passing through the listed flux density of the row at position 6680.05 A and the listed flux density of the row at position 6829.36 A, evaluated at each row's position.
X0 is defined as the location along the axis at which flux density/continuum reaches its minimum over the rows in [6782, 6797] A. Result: 6790.16 A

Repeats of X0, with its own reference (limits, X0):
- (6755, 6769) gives 6762.08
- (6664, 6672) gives 6667.76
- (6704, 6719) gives 6713.98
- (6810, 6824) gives 6812.08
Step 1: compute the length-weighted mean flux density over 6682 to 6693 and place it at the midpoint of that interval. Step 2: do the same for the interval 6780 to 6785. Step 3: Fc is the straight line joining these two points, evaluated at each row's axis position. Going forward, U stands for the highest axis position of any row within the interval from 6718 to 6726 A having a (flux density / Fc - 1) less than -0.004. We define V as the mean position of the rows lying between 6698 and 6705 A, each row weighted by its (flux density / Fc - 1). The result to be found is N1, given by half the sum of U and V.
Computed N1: 6712.9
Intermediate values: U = 6724.81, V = 6700.9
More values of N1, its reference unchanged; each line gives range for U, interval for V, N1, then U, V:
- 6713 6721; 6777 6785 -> 6747.6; 6717.07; 6778.2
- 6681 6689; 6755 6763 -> 6721.5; 6686.21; 6756.9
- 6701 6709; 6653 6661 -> 6679.6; 6703.17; 6656.0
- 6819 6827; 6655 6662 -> 6740.2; 6823.07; 6657.3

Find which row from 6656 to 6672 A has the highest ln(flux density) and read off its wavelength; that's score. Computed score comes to 6657.02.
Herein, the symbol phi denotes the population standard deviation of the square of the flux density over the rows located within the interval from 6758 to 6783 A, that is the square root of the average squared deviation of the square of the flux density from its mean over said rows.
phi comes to 3387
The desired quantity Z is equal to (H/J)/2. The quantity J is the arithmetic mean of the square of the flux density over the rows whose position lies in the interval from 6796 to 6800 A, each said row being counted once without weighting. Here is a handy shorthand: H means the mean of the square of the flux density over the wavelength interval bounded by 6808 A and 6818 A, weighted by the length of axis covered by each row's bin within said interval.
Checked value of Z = 0.441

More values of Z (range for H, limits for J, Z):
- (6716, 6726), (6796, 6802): 0.435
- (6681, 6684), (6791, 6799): 0.384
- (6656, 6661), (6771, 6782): 0.466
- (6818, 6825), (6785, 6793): 0.486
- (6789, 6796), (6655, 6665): 0.524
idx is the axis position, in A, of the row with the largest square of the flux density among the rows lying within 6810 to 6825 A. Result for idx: 6824.64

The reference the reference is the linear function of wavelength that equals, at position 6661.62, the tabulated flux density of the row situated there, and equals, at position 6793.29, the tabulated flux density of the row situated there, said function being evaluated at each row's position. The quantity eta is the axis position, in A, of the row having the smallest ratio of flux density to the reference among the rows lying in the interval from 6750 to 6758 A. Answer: 6755.85 A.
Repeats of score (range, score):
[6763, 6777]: 6766.75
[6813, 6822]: 6815.22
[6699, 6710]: 6709.34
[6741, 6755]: 6751.19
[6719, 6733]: 6731.01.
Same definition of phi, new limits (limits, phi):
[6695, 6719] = 3977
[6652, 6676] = 2801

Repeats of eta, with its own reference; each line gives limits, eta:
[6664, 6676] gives 6667.76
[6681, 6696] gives 6684.67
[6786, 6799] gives 6790.16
